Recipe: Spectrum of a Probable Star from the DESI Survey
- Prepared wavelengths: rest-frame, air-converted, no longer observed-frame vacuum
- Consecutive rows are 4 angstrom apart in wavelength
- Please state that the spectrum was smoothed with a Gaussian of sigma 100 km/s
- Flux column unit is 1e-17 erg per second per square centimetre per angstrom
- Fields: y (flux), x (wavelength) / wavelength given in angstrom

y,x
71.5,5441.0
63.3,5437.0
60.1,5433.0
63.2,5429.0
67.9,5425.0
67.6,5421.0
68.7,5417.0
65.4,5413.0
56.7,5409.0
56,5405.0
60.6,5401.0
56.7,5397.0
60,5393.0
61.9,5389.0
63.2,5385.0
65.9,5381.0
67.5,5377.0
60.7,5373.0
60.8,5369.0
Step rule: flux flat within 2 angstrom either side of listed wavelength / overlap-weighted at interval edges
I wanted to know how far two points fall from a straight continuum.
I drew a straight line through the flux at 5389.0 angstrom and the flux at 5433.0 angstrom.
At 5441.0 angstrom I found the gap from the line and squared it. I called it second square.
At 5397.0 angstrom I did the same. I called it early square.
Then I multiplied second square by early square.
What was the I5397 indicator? 3265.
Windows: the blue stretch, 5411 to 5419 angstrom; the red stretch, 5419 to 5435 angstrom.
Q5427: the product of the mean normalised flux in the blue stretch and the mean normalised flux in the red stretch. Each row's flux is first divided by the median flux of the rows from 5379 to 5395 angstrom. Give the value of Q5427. 1.11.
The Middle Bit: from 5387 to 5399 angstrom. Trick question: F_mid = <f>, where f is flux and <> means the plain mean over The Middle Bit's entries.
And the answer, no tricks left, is 59.5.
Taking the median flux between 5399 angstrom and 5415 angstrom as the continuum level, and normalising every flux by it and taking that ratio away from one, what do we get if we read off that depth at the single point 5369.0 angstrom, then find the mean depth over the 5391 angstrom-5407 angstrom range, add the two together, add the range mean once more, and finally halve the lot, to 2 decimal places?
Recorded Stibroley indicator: -0.01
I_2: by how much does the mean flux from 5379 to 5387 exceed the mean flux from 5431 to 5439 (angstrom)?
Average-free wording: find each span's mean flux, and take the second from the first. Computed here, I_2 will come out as 3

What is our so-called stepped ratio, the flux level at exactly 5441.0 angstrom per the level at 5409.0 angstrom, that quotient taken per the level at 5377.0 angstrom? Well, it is 0.0187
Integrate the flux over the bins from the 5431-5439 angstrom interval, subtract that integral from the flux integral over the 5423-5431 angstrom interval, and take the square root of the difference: 5.5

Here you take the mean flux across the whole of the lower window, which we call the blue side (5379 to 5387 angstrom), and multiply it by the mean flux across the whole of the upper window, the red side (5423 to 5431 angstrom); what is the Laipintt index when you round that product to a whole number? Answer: 4231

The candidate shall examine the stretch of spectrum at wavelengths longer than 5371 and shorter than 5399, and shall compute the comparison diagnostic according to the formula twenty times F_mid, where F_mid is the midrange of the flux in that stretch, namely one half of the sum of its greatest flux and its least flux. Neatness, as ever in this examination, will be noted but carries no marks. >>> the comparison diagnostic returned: 1242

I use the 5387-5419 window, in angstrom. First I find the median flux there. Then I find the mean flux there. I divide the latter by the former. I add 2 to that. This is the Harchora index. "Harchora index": 3.007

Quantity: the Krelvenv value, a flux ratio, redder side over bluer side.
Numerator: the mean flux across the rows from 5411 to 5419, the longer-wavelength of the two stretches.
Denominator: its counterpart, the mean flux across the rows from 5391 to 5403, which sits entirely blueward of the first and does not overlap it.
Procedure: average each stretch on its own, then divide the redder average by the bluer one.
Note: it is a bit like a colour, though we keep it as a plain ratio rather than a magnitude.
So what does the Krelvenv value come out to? 1.13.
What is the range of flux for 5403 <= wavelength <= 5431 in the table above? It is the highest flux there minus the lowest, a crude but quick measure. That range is 12.7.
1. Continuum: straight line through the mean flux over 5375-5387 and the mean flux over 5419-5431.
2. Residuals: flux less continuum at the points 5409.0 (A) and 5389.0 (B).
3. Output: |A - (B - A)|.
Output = 15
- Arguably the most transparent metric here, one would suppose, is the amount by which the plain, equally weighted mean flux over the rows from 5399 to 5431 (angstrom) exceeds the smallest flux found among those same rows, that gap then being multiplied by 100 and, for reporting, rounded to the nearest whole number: 726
